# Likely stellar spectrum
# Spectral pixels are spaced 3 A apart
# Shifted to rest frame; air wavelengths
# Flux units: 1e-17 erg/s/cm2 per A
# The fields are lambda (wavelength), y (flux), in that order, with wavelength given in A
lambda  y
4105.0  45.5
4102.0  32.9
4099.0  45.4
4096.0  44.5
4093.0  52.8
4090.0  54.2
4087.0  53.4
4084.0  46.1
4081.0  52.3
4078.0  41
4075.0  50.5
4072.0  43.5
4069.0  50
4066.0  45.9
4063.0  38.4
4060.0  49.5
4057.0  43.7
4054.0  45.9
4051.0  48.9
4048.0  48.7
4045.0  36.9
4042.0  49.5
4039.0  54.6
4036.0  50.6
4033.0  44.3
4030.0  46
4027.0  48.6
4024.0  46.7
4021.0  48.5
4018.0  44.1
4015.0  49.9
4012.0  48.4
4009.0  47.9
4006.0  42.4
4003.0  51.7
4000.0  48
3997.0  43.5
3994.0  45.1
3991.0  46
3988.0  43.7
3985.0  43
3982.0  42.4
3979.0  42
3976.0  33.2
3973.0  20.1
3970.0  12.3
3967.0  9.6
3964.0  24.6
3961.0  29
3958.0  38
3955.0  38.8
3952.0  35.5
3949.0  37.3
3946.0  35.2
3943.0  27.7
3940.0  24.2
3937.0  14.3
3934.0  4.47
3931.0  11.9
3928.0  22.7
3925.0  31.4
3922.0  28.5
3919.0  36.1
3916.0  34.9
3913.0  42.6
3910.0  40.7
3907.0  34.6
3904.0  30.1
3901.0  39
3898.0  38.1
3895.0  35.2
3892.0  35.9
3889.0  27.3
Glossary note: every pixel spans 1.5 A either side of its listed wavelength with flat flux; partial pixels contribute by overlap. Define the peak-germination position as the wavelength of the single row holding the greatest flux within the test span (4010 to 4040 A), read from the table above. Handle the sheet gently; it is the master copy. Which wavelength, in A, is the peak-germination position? 4039.0 A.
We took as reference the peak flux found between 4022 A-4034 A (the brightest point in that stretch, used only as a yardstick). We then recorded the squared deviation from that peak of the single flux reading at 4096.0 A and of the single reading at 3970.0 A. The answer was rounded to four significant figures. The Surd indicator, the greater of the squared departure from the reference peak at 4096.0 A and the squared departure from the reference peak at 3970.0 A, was 1318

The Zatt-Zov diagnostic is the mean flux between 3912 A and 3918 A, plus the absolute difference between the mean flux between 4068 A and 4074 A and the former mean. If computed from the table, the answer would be 46.8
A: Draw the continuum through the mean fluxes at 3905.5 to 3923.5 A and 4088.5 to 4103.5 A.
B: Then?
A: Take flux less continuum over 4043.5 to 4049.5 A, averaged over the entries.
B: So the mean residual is -1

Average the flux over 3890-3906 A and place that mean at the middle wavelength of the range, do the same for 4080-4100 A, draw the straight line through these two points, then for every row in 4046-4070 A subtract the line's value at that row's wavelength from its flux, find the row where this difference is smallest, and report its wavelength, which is 4063.0 A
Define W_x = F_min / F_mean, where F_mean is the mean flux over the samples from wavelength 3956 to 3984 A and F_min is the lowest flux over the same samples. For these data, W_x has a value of 0.34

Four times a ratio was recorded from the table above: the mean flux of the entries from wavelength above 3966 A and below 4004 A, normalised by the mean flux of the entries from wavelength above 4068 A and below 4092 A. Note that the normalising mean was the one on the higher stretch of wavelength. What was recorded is 3.0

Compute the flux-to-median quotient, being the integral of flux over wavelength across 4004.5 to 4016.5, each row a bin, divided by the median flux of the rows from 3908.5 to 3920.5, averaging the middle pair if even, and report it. 14.7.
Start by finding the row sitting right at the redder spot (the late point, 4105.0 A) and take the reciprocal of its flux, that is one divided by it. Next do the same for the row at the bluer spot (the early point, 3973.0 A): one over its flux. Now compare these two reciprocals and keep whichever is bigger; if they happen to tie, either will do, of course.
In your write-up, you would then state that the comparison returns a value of 0.050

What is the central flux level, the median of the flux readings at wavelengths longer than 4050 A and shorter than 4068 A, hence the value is 46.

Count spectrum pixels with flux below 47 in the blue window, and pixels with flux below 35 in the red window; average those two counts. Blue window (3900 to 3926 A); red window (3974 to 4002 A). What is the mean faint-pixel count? 5.0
